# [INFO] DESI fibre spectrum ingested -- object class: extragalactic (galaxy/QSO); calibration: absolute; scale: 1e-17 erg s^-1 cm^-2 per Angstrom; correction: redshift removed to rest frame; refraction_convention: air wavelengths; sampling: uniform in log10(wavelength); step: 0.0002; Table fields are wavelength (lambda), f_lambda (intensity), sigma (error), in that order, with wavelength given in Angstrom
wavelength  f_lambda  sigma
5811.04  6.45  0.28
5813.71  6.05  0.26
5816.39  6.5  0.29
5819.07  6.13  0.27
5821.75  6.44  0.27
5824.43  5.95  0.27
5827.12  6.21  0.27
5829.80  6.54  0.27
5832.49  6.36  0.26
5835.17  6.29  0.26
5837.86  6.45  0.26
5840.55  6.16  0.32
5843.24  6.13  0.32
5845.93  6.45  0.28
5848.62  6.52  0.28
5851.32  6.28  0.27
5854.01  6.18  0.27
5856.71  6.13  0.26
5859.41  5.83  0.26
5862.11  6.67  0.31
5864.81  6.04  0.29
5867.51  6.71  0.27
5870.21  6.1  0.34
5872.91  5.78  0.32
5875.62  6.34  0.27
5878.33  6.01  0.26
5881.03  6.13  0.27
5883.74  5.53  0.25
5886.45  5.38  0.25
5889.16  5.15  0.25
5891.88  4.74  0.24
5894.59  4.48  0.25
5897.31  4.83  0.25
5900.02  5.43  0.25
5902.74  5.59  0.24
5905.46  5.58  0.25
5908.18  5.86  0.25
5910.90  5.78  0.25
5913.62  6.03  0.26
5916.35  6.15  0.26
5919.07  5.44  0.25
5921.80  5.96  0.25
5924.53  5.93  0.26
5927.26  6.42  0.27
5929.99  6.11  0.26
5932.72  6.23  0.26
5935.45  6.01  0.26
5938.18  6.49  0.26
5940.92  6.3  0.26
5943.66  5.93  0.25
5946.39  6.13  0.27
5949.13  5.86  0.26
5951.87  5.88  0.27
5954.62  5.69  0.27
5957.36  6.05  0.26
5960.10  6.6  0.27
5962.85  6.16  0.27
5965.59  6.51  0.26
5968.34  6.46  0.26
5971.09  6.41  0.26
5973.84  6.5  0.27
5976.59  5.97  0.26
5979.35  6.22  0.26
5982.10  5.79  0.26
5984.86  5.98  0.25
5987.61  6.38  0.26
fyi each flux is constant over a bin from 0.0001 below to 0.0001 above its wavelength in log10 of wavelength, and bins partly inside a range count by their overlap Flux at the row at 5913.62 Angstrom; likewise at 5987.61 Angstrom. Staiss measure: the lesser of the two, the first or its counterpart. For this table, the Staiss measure 6.03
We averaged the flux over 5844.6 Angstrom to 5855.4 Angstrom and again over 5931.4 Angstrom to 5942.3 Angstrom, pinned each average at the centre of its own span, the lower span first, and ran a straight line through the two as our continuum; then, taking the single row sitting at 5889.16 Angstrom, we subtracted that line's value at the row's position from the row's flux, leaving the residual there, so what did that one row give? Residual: -1.2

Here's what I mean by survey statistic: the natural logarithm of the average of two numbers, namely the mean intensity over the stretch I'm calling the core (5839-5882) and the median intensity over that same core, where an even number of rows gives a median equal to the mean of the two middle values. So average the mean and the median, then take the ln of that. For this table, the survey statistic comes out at 1.82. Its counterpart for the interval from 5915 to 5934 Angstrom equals 1.80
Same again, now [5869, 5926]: 1.74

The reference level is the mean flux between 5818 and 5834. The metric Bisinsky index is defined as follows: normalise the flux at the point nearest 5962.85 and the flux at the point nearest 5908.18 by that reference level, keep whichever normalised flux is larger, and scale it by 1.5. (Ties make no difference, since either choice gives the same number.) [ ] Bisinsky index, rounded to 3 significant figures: 1.47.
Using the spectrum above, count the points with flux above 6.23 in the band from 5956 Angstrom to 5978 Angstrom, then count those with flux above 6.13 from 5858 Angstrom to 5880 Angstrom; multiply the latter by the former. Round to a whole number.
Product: 15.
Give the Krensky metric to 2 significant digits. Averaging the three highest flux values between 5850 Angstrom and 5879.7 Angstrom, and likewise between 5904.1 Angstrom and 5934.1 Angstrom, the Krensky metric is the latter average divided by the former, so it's 0.95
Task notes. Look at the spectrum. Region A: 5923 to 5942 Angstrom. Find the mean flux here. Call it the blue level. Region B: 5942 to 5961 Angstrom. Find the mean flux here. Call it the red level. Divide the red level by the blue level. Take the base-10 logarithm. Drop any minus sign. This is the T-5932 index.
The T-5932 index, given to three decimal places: 0.014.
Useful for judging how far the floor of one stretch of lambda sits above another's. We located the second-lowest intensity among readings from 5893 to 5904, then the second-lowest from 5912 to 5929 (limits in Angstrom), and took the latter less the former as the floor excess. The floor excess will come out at 1.10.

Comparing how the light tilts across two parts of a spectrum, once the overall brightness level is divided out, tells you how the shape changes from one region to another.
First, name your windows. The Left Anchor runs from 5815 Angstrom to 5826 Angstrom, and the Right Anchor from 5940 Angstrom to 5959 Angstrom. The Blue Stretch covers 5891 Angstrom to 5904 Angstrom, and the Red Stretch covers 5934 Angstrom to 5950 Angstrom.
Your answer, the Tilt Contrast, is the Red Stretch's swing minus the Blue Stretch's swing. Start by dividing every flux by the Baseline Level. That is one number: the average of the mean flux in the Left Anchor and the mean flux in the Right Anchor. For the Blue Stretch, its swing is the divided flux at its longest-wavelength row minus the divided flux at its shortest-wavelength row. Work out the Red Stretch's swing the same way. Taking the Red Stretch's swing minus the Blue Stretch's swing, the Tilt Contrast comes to -0.2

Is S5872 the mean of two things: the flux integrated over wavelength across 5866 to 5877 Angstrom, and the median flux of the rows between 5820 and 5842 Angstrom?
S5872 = 37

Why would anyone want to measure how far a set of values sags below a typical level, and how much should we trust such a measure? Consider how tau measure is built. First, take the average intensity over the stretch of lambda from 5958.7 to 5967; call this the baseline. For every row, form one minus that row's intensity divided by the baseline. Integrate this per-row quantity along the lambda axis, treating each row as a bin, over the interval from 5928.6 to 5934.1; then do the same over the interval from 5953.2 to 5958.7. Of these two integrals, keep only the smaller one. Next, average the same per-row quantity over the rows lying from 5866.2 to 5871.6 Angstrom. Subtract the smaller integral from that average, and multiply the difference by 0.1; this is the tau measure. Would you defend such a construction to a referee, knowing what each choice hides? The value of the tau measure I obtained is -0.021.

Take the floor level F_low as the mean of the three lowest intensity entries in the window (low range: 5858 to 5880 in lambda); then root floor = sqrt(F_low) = 2.42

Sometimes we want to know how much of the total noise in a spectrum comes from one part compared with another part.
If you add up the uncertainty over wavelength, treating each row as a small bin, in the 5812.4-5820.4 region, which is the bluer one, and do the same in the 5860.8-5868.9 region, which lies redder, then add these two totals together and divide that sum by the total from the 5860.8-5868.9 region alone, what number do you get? 1.93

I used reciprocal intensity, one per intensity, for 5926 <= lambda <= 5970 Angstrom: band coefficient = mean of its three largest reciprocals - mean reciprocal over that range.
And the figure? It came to 0.0100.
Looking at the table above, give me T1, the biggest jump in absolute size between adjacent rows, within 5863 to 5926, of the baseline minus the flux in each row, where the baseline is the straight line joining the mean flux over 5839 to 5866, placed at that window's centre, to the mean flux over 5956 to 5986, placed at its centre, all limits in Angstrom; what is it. 0.71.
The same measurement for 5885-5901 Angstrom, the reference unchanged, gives 0.60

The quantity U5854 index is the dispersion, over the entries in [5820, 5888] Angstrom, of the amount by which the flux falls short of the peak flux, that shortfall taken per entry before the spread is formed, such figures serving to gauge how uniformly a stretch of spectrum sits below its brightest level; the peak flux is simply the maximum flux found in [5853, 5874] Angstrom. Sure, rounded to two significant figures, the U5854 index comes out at 0.32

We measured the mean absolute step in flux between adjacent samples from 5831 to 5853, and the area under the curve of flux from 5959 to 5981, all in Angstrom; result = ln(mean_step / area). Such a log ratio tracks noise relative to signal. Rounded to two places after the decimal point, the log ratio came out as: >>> -6.72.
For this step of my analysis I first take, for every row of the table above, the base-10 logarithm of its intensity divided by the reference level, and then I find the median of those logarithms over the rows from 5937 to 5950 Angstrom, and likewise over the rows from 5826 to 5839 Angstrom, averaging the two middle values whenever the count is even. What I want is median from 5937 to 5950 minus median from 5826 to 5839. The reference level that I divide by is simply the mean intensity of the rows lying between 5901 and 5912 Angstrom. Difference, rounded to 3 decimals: -0.016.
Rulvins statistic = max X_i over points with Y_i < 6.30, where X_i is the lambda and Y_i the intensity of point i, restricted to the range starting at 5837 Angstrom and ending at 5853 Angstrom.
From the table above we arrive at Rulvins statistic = 5851.32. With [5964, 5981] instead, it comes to 5979.35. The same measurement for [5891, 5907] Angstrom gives 5905.46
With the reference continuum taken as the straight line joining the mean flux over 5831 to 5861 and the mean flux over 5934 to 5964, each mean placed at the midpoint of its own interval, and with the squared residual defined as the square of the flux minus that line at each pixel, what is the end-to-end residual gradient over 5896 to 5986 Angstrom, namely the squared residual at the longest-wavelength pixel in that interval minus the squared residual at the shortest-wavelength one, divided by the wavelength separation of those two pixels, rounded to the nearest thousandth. -0.021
